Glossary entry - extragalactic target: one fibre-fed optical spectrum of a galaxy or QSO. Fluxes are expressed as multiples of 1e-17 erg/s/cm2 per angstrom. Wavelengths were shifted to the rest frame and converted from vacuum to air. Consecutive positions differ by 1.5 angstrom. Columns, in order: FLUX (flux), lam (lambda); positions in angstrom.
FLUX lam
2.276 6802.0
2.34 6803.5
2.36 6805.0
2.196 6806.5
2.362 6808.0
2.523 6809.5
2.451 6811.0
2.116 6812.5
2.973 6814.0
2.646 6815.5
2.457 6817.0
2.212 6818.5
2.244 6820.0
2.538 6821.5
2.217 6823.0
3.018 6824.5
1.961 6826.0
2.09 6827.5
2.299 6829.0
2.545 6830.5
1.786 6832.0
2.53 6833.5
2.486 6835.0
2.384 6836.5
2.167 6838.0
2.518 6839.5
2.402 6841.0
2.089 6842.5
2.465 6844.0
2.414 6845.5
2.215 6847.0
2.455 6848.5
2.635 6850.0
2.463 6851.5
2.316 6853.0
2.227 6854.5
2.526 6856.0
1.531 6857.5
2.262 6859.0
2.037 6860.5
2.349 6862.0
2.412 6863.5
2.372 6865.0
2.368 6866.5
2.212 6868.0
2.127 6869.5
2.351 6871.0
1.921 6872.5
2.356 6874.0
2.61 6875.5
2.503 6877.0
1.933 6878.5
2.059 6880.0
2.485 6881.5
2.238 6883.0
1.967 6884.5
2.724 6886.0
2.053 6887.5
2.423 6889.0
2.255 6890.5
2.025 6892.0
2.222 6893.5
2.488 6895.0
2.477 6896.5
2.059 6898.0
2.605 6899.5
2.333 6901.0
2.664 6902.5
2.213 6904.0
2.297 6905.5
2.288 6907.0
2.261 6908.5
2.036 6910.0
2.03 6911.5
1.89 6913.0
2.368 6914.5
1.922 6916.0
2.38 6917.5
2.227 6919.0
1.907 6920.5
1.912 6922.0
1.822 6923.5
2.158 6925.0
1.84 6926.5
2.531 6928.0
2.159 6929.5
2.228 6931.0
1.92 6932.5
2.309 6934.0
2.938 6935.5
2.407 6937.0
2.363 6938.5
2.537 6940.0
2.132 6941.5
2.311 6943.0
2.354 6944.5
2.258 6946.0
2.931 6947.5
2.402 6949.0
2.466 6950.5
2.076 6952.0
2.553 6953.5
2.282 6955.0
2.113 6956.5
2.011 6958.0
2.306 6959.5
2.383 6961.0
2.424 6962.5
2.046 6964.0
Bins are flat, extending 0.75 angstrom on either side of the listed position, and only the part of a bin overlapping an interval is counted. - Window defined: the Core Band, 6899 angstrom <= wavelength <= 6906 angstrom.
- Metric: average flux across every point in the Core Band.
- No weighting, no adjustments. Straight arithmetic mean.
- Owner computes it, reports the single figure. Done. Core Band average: 2.42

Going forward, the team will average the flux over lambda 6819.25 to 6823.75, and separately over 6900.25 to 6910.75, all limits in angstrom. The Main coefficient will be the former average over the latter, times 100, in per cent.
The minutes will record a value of 101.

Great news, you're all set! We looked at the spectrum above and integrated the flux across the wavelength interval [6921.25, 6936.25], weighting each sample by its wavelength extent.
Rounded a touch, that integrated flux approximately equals 32.7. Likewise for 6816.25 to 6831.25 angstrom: 35.4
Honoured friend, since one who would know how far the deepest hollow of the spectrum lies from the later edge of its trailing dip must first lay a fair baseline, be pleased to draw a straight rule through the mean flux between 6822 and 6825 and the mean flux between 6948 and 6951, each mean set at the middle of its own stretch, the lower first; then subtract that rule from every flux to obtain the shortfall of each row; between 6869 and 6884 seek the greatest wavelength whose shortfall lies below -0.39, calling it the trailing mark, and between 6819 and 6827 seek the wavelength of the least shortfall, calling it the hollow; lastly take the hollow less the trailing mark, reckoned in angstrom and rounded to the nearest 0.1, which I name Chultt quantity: -54.0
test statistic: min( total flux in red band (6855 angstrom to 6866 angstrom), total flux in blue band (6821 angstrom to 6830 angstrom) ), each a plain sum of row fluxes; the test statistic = 14.1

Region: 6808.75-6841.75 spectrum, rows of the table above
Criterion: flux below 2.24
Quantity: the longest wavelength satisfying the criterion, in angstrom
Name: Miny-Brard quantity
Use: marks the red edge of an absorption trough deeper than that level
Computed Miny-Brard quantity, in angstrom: 6838.0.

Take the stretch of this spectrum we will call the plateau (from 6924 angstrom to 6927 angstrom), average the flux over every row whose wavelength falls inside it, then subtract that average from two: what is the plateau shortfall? 0.00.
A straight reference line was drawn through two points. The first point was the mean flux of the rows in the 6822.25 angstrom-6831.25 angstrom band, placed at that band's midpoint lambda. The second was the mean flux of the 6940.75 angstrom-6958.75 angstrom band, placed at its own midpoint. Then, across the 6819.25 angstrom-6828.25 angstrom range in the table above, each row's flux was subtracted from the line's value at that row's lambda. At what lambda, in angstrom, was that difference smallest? 6824.5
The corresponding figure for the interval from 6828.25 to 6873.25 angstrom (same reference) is 6850.0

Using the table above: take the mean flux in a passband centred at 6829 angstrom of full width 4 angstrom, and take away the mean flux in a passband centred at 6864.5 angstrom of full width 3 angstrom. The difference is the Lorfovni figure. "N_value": -0.08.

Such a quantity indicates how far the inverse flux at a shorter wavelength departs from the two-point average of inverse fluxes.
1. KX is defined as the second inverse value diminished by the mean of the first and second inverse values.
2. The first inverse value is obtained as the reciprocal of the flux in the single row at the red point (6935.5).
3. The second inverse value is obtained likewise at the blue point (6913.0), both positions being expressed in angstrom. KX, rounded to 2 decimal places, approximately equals 0.09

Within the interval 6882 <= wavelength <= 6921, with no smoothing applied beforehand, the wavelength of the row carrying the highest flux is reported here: 6886.0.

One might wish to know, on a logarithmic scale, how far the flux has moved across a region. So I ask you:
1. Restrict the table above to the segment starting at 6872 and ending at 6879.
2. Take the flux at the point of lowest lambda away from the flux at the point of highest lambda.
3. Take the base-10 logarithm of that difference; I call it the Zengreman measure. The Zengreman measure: -1.9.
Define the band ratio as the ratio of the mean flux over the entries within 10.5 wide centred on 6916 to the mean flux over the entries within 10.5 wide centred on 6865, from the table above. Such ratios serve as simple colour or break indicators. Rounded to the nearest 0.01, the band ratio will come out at 0.93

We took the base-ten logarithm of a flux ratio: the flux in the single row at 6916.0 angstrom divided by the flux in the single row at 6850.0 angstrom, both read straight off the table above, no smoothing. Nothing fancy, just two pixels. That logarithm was -0.14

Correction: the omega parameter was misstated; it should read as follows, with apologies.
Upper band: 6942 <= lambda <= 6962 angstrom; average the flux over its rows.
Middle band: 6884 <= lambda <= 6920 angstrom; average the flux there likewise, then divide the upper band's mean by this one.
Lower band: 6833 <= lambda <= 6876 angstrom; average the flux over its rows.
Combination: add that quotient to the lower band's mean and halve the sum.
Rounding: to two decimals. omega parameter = 1.68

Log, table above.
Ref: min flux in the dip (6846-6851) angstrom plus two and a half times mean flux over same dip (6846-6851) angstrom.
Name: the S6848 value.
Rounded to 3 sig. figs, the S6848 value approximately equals 8.30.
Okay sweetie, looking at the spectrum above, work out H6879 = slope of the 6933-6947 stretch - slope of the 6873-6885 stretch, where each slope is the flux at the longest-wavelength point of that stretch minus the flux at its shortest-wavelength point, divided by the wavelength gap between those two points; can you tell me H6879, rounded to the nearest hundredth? 0.03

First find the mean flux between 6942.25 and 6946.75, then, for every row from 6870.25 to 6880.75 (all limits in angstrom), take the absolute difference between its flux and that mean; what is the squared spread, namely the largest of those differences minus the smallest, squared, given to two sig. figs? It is 0.12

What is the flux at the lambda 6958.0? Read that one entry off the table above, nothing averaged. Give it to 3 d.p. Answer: 2.011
